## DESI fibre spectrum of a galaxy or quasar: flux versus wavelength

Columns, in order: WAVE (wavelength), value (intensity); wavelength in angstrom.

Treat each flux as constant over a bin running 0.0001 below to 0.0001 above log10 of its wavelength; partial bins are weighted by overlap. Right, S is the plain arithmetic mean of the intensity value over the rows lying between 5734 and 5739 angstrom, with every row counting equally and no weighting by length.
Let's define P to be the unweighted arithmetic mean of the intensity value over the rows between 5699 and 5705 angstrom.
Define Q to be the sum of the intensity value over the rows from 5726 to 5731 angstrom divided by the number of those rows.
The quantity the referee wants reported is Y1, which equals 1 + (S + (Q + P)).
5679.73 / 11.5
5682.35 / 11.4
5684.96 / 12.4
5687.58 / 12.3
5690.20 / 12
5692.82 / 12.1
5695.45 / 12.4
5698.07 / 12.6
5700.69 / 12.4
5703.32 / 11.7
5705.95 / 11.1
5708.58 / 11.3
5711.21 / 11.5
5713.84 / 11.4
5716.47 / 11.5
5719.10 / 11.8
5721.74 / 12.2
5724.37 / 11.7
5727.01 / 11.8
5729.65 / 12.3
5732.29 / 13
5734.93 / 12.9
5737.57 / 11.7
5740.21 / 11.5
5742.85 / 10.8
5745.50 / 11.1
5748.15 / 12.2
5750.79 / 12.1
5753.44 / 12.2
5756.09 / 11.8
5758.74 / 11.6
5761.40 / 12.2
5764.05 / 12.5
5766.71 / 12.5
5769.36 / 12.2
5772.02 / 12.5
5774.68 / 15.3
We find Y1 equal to 37.4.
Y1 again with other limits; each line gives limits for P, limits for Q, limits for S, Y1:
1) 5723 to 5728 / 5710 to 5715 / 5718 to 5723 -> 36.2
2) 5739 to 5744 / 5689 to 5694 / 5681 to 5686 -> 36.1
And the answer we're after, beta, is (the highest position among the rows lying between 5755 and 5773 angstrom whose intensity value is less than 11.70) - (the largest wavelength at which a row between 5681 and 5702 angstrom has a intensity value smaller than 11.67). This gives 76.4 angstrom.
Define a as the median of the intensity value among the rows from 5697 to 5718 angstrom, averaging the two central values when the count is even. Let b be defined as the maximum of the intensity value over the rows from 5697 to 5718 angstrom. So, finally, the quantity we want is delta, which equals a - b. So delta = -1.10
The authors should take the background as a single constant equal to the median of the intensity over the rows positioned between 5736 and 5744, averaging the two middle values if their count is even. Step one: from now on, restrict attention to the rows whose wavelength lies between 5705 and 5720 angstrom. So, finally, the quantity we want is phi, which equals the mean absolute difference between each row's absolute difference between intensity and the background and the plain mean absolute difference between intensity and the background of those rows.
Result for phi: 0.133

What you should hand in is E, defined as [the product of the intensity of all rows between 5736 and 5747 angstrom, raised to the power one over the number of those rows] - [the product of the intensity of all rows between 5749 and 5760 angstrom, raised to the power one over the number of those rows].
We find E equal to -0.7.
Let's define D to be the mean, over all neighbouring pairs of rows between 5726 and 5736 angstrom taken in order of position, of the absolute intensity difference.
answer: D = 0.43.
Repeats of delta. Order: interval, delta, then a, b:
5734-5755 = -1.00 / 11.9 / 12.9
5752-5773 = -0.30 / 12.2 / 12.5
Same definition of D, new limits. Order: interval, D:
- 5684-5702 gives 0.20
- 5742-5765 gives 0.39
